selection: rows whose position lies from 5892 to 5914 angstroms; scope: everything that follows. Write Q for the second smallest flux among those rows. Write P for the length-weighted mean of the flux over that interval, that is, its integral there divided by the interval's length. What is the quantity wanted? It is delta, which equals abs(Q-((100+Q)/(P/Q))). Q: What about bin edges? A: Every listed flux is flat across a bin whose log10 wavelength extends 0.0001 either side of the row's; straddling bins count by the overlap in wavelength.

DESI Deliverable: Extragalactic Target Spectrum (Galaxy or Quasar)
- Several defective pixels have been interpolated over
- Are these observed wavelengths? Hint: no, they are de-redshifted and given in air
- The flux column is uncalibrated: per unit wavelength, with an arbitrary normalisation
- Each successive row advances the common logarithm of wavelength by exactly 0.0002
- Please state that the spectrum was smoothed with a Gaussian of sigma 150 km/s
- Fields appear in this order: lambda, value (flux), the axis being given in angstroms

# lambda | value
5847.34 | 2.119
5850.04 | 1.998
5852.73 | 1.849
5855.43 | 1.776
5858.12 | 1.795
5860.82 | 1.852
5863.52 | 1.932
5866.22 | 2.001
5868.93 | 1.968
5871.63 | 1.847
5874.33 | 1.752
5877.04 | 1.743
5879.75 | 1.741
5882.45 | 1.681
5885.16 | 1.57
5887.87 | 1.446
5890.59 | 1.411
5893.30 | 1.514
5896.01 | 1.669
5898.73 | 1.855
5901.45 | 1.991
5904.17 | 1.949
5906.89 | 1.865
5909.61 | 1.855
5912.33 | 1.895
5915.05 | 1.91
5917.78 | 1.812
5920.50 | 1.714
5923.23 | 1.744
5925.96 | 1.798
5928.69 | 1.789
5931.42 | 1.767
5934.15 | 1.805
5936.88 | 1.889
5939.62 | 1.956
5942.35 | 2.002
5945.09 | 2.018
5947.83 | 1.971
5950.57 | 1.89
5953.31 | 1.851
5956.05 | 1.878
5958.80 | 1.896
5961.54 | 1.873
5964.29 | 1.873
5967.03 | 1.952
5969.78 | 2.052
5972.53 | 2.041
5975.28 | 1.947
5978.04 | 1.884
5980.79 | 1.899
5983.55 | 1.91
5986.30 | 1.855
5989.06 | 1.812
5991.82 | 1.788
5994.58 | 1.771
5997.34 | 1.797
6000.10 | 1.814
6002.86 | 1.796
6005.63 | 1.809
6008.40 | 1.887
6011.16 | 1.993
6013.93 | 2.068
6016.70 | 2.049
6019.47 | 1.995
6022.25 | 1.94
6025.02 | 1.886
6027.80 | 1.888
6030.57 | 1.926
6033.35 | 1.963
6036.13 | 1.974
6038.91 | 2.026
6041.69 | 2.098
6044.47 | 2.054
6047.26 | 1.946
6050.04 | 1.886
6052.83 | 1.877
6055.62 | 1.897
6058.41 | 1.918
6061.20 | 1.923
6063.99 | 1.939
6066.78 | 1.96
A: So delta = 91.2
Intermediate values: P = 1.83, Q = 1.669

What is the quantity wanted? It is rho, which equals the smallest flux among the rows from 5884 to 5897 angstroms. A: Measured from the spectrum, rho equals 1.411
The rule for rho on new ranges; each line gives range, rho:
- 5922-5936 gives 1.744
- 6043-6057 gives 1.877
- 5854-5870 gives 1.776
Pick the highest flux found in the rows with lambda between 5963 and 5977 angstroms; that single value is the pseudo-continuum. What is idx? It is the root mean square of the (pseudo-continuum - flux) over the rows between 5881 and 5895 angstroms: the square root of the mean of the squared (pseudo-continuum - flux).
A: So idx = 0.54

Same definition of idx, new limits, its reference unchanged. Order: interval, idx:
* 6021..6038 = 0.13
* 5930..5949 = 0.16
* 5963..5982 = 0.12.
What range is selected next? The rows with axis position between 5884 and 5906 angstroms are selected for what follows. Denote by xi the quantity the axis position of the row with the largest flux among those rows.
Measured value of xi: 5901.45 angstroms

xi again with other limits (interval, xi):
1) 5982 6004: 5983.55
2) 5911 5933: 5915.05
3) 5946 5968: 5947.83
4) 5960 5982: 5969.78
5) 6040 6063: 6041.69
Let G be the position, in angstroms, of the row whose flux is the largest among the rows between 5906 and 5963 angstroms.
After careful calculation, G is 5945.09 angstroms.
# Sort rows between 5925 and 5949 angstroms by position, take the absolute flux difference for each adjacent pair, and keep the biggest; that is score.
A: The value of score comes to 0.084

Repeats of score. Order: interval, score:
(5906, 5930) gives 0.098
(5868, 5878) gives 0.121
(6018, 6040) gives 0.055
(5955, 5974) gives 0.100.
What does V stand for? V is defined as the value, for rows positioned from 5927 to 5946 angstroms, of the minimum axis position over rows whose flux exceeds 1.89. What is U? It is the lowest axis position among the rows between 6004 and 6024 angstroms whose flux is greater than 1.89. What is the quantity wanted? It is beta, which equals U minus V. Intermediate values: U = 6011.16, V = 5939.62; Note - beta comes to 71.5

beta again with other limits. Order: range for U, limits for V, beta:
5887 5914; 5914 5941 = -13.6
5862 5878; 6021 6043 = -158.7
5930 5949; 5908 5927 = 27.3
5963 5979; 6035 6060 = -69.1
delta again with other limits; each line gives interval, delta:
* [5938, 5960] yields 97.2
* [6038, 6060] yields 96.1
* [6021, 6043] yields 96.1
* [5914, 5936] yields 97.2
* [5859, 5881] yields 94.0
